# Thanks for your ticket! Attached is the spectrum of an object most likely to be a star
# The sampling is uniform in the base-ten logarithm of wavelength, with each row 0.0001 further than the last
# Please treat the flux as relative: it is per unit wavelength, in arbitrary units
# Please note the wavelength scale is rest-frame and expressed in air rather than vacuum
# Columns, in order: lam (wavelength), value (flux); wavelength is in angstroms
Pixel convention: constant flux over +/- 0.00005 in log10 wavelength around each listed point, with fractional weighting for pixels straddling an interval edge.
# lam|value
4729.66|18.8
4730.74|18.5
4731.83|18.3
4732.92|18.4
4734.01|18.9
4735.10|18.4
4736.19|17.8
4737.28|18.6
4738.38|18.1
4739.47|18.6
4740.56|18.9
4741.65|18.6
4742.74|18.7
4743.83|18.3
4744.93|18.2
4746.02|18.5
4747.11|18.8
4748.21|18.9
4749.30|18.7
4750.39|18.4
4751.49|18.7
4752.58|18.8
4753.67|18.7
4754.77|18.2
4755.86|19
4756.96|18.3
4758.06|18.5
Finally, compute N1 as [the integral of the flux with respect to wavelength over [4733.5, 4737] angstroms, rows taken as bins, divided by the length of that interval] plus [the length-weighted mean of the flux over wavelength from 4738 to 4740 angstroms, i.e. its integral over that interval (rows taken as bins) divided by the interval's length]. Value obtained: 36.8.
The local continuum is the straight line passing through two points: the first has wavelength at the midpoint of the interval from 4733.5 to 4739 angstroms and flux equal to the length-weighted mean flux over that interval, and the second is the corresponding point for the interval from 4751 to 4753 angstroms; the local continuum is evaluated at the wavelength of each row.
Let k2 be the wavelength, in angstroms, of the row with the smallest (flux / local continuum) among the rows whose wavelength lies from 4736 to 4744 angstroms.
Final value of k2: 4736.19 angstroms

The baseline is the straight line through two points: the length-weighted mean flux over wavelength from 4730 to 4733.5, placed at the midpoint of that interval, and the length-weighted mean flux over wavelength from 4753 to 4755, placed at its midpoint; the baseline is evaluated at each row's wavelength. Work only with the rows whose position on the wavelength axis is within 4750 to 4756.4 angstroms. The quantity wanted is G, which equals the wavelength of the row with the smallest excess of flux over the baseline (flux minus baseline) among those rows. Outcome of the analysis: 4754.77 angstroms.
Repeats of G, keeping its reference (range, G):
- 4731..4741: 4736.19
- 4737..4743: 4738.38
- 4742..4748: 4744.93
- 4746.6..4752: 4750.39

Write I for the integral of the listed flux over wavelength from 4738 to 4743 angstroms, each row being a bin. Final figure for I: 93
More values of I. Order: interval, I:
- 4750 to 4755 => 93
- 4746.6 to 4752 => 101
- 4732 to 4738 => 110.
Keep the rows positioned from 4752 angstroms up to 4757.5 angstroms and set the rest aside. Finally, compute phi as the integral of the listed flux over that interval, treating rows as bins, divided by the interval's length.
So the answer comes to 18.6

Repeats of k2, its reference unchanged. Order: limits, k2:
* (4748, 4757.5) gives 4754.77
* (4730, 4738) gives 4736.19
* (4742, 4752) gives 4744.93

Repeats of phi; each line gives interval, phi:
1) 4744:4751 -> 18.5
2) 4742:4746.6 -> 18.4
